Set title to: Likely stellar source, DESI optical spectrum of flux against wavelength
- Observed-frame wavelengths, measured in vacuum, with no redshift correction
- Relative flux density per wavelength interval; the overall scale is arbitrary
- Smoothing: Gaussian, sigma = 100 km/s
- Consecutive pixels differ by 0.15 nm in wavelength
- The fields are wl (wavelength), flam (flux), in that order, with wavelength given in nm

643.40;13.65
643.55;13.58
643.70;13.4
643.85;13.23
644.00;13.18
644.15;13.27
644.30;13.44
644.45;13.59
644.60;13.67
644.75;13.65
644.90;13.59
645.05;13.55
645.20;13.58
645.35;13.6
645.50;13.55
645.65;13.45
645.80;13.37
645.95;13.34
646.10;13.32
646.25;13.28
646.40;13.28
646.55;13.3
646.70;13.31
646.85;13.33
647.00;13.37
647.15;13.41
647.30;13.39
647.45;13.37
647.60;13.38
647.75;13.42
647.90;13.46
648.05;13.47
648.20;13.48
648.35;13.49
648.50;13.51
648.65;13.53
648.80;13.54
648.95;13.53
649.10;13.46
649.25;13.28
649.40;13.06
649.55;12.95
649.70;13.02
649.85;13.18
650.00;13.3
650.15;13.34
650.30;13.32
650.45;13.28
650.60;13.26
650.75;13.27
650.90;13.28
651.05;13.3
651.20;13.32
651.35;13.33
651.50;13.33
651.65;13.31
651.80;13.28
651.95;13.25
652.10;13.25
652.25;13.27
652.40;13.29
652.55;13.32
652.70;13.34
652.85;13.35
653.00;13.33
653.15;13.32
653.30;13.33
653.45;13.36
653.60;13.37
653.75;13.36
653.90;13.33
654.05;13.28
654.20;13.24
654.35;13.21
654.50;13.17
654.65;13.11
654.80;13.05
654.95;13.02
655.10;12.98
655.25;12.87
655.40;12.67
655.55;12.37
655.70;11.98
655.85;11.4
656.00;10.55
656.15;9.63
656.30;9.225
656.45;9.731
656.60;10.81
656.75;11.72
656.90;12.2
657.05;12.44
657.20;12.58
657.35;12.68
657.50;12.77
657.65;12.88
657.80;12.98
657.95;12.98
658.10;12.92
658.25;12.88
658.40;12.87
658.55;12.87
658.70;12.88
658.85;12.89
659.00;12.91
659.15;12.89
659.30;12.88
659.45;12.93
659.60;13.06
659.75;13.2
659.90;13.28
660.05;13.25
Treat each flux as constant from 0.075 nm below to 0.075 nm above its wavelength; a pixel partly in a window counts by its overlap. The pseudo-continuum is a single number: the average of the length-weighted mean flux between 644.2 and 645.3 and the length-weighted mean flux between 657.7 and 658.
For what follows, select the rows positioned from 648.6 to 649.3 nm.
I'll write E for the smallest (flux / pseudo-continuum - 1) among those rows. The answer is 0.001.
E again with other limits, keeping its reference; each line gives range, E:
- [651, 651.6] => 0.002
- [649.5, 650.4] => -0.024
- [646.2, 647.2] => 0.001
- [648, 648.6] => 0.015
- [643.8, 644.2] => -0.007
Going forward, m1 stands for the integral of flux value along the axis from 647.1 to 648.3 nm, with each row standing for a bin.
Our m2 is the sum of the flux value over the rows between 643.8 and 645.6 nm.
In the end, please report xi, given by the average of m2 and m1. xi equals 89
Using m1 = 16.1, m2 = 162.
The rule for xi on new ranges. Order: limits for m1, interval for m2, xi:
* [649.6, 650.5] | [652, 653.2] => 59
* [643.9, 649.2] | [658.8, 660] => 88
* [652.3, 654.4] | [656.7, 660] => 155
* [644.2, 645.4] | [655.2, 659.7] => 191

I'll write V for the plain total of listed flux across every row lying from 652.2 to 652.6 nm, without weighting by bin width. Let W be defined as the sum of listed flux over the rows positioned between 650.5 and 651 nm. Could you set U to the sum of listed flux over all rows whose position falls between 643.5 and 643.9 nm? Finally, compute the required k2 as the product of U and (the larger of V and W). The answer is 1604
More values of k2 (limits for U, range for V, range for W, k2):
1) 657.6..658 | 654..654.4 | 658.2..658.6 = 1543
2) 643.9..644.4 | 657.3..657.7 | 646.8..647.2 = 1600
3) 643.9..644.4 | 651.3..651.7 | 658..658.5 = 1594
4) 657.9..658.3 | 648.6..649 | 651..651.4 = 1574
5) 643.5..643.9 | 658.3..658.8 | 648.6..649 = 1633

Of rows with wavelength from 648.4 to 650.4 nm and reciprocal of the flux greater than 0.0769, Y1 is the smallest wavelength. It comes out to 649.55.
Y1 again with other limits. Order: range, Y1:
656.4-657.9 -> 656.45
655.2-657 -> 655.25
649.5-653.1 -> 649.55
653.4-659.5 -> 655.10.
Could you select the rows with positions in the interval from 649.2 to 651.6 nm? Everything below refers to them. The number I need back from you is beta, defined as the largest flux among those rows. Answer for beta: 13.34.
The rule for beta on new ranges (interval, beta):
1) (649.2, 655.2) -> 13.37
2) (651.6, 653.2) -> 13.35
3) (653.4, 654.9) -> 13.37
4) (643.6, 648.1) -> 13.67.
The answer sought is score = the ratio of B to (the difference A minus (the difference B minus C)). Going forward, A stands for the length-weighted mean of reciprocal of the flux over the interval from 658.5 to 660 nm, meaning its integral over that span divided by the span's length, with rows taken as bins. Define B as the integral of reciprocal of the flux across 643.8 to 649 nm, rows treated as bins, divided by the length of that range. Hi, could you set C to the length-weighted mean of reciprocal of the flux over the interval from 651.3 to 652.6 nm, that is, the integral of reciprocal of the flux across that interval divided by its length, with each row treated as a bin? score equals 0.96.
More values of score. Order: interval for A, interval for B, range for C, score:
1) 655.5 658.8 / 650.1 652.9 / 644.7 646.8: 0.90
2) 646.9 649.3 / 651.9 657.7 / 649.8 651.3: 1.16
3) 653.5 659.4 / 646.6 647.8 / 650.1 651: 0.92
